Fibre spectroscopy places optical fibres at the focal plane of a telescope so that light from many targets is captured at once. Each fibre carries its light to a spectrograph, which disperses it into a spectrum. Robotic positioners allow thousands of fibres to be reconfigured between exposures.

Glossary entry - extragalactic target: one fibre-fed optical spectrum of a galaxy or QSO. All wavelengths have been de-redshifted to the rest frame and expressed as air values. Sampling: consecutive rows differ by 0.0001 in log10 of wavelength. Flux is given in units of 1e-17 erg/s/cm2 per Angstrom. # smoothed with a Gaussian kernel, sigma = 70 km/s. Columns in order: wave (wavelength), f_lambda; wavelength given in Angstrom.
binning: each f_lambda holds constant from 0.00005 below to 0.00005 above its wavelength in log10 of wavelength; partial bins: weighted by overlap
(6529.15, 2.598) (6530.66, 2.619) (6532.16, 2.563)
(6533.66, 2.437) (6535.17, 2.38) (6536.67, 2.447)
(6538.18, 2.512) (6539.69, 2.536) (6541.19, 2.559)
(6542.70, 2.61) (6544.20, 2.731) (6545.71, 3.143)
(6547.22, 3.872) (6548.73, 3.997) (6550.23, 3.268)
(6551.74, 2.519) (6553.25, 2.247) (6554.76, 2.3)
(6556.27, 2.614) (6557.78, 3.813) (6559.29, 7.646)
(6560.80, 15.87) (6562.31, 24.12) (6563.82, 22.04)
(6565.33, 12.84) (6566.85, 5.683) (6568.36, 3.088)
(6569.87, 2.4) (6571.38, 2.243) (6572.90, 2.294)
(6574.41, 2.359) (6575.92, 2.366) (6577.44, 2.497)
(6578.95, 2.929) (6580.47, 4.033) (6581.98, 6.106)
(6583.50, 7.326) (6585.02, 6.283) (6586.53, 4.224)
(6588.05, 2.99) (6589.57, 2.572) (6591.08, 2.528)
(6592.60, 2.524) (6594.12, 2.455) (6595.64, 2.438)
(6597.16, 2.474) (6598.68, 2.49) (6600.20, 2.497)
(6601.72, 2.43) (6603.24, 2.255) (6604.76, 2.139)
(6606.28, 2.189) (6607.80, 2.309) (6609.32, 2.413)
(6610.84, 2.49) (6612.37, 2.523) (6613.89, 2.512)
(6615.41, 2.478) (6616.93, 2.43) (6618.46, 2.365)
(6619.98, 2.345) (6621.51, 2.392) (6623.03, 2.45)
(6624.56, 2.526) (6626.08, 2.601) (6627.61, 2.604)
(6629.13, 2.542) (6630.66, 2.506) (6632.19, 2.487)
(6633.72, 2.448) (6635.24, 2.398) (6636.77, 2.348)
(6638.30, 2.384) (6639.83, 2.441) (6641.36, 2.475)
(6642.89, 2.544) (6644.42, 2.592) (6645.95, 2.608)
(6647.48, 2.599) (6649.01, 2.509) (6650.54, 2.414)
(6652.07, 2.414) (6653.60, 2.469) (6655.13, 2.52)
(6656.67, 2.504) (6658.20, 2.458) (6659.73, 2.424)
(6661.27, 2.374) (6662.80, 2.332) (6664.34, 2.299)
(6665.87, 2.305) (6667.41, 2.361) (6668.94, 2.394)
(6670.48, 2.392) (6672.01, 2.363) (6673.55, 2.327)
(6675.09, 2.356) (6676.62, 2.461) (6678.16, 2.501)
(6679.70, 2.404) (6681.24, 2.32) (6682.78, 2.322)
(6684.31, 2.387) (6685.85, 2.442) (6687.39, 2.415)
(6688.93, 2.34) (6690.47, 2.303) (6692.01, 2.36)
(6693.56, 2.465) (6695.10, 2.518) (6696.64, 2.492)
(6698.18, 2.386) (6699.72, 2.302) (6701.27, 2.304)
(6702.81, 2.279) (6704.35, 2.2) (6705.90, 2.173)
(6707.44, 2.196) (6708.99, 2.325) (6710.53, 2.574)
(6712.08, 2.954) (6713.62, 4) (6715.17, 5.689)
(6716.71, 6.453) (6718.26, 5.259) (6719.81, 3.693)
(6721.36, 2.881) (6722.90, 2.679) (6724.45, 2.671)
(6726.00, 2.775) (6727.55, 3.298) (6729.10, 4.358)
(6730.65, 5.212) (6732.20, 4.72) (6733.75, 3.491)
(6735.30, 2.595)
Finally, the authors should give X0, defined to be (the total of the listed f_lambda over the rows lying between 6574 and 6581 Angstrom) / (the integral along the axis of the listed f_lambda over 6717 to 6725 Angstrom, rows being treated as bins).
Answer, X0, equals 0.49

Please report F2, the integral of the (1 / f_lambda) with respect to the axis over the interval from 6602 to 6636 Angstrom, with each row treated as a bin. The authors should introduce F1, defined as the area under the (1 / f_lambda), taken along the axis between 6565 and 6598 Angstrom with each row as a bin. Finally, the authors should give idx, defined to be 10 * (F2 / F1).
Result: 13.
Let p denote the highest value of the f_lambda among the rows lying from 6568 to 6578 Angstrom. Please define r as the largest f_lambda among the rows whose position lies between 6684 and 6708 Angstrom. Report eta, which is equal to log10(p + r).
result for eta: 0.7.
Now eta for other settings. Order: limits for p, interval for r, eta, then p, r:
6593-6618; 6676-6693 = 0.7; 2.523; 2.501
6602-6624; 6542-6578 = 1.4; 2.523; 24.12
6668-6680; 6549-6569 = 1.4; 2.501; 24.12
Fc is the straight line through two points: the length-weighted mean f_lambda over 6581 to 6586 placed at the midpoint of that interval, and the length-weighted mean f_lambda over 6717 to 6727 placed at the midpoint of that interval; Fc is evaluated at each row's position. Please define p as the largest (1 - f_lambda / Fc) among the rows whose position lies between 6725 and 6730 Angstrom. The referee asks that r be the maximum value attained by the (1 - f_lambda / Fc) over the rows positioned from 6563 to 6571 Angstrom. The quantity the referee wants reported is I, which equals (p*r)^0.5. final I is 0.34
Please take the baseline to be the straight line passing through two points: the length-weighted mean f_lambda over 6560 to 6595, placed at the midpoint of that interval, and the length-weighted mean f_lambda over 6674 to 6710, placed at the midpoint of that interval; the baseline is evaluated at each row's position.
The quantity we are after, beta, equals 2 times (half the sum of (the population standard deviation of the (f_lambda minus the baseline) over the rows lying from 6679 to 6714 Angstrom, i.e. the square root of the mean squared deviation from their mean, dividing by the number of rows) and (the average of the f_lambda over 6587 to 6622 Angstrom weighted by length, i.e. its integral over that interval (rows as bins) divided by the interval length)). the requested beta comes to 3.0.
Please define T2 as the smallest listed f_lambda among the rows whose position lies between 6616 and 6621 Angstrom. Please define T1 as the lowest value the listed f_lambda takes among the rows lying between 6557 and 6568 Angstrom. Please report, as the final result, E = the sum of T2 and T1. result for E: 6.2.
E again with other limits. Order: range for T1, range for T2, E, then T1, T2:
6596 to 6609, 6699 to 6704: 4.4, 2.139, 2.279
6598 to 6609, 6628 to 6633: 4.6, 2.139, 2.487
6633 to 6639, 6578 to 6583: 5.3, 2.348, 2.929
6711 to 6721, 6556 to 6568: 5.6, 2.954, 2.614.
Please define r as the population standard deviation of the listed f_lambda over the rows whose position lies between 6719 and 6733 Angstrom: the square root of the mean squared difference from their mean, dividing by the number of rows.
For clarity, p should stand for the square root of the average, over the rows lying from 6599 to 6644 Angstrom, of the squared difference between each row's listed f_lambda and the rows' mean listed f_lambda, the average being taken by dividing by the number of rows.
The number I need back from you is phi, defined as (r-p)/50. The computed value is 0.02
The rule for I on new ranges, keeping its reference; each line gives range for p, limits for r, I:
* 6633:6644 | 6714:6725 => 0.35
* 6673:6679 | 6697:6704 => 0.45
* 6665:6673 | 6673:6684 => 0.49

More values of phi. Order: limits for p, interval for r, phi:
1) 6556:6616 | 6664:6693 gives -0.10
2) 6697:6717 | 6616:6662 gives -0.03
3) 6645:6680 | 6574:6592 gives 0.03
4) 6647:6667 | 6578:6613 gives 0.03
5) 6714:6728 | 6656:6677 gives -0.03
